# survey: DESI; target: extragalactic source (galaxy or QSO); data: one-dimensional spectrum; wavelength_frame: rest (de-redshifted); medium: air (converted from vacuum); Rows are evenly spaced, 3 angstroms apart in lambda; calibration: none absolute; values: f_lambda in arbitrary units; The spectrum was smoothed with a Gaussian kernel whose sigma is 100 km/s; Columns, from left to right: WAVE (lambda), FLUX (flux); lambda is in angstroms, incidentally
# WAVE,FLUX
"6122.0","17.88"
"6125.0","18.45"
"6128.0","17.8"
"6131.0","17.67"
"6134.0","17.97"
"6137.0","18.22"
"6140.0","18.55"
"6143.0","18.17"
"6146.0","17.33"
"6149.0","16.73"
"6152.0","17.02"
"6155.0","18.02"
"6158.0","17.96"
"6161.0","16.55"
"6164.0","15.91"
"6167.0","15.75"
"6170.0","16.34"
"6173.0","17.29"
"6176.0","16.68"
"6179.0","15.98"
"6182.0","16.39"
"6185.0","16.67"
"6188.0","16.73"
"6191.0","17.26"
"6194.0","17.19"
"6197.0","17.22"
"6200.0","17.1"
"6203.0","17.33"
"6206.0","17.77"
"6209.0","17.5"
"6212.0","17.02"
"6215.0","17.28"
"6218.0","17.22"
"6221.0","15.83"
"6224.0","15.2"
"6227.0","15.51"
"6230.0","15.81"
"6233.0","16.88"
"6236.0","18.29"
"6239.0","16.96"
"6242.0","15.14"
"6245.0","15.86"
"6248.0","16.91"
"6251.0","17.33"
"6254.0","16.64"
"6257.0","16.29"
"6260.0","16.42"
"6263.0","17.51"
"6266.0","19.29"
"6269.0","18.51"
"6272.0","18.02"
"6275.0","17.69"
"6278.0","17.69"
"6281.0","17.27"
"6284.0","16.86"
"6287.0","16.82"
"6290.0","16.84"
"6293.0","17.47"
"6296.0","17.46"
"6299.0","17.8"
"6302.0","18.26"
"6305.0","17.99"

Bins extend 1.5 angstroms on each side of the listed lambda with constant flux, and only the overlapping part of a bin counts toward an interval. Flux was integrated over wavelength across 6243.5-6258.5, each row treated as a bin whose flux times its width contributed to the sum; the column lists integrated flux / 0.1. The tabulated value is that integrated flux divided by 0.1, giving 2491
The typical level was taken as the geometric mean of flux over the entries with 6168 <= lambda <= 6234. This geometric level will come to 16.7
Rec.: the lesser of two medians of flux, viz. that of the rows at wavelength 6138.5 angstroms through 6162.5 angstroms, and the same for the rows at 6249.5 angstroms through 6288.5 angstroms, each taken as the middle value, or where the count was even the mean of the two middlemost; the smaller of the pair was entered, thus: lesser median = 17.3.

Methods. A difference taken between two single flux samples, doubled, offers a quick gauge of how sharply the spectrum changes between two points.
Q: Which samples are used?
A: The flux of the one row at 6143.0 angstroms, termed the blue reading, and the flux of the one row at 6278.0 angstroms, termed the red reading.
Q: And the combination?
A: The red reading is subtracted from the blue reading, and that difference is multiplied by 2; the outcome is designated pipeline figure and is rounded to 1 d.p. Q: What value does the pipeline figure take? 1.0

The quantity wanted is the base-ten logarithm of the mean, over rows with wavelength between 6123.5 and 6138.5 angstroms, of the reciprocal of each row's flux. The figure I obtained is -1.26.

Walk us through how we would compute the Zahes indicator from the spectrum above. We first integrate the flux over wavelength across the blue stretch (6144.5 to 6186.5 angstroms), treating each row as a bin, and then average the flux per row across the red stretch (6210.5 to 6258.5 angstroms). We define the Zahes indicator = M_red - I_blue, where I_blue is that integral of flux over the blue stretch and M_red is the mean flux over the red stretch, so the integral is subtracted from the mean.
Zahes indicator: -687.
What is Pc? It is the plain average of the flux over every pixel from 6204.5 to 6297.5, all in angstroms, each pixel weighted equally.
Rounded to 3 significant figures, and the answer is 17.0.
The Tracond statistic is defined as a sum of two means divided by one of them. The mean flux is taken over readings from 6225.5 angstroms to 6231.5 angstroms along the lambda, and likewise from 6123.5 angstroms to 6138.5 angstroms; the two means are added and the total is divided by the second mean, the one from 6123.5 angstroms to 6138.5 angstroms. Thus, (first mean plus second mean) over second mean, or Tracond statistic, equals 1.87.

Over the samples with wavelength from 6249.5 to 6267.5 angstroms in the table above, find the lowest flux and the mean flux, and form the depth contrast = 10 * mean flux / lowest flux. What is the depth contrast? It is 10.6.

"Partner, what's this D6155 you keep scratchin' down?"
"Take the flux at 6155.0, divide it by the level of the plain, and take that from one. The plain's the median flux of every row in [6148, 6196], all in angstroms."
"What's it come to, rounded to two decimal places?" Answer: -0.08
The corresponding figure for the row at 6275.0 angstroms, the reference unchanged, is -0.06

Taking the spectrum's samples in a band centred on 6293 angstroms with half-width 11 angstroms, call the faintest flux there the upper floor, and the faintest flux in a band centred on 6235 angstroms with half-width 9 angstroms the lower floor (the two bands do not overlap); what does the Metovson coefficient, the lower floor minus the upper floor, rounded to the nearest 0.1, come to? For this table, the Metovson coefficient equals -1.7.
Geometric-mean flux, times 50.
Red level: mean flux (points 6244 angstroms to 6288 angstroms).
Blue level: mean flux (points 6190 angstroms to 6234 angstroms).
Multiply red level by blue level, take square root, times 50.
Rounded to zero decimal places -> 852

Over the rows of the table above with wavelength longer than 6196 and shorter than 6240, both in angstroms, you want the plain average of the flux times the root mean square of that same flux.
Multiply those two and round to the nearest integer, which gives 285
